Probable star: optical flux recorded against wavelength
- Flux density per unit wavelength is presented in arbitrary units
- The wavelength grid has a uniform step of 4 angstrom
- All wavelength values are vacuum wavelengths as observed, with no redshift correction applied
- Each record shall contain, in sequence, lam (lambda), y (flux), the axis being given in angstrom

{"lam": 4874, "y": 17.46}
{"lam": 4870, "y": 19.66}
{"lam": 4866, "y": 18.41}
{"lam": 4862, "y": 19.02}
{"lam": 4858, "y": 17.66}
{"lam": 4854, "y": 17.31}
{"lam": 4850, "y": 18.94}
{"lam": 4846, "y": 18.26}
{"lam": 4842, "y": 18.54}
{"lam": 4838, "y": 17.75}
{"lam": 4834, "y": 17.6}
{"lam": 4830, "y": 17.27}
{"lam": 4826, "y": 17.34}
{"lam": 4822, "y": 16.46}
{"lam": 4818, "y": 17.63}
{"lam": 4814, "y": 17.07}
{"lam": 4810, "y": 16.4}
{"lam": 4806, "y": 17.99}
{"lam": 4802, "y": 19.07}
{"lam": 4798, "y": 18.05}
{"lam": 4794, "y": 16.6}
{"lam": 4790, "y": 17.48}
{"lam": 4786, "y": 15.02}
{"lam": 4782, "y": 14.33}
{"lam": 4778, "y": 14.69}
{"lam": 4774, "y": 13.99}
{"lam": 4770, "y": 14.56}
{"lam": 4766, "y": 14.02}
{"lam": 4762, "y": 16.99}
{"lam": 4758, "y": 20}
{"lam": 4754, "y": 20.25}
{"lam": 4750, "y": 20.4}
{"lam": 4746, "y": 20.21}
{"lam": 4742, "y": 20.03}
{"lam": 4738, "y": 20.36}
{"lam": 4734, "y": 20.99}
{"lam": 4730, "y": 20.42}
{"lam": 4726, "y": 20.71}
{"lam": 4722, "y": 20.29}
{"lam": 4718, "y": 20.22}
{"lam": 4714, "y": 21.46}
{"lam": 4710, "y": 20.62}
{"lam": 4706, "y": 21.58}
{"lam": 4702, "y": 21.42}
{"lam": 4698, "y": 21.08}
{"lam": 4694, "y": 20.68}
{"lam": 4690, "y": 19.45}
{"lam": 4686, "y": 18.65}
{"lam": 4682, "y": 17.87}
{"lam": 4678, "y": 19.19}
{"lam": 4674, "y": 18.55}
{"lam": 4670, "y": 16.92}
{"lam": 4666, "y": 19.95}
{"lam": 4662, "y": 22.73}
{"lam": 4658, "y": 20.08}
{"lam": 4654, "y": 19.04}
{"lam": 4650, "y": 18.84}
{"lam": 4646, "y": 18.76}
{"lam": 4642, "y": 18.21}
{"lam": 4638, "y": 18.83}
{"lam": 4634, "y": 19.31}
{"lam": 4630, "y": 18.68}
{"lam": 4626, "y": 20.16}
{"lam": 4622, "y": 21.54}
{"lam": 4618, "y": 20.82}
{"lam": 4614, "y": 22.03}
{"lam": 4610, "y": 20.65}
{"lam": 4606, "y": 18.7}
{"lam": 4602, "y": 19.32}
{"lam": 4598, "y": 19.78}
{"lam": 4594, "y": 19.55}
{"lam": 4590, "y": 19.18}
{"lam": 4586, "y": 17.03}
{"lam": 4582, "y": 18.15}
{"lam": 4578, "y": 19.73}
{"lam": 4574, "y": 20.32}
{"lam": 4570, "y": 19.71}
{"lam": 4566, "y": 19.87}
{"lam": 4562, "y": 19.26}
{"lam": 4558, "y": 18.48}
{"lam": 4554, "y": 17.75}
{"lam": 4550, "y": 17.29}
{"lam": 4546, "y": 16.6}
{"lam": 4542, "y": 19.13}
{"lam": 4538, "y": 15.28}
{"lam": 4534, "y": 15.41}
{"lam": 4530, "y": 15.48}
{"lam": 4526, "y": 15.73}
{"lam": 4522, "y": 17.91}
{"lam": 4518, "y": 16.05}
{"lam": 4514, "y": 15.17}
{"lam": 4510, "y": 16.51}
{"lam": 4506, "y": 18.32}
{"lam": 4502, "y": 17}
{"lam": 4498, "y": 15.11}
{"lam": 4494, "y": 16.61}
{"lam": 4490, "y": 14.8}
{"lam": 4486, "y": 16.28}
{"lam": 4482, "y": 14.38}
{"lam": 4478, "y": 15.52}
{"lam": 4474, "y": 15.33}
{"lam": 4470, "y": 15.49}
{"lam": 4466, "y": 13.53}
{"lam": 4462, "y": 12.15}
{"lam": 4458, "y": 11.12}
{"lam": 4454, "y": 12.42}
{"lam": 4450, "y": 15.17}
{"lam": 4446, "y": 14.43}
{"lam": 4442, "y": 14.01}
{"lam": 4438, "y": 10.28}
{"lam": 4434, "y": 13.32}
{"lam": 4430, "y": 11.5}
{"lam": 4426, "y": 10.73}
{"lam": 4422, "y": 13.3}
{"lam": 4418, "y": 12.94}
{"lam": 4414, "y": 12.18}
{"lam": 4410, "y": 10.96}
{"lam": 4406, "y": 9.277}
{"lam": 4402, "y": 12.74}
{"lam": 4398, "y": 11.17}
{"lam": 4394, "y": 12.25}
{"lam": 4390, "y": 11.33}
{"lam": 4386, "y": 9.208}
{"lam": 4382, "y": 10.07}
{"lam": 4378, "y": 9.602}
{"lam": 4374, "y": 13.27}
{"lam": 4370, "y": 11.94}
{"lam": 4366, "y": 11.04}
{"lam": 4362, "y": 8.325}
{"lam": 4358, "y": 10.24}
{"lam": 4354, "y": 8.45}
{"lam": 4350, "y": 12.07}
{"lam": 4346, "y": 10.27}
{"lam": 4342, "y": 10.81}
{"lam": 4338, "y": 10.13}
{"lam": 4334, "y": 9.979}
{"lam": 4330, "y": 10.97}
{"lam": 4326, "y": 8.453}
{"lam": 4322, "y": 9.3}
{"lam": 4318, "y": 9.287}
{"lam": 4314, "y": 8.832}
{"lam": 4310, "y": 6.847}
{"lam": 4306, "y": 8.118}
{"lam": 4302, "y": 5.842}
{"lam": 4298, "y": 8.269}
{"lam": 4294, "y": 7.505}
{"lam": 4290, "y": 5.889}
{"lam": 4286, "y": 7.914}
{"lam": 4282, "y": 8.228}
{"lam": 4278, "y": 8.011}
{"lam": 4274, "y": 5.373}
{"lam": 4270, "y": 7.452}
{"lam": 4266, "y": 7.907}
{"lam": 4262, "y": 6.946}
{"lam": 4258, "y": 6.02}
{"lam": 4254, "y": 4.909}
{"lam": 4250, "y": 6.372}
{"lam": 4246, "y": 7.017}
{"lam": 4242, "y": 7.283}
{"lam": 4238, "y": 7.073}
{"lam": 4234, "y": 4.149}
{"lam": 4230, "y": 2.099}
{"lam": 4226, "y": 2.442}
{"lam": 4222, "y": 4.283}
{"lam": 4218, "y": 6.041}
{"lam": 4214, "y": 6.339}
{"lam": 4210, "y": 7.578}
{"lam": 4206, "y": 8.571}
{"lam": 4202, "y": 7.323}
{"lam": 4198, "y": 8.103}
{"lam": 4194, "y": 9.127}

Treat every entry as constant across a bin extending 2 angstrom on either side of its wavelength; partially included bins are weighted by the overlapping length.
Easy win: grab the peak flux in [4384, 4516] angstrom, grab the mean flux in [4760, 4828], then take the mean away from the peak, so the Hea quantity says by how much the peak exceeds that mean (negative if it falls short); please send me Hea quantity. 2.0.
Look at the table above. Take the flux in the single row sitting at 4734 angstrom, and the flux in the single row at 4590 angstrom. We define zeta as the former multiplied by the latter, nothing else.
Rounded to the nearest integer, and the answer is 403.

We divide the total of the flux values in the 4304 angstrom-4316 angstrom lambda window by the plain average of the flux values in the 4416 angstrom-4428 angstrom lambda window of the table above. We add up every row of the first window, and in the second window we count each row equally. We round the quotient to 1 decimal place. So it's 1.9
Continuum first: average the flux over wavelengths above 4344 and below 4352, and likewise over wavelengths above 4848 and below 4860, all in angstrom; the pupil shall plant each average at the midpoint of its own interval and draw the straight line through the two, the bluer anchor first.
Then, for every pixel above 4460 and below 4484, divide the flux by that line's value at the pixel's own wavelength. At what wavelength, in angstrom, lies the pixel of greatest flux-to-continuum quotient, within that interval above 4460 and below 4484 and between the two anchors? 4470 angstrom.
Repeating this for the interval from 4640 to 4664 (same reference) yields 4662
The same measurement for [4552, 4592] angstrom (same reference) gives 4574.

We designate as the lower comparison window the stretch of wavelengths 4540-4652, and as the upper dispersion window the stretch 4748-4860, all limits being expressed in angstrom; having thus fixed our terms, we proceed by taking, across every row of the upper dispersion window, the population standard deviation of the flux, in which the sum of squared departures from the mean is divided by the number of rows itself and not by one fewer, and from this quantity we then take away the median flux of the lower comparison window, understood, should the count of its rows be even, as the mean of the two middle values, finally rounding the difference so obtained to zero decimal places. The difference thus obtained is -17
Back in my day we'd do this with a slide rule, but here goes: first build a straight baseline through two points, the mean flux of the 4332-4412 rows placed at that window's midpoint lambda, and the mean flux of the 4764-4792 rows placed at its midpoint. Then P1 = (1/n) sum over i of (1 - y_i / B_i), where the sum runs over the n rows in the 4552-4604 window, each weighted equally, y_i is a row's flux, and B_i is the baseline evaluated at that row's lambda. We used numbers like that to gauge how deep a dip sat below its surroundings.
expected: -0.49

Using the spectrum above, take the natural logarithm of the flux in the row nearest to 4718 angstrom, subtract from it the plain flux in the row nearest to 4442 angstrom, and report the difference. -11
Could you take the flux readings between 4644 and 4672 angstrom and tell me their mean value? 19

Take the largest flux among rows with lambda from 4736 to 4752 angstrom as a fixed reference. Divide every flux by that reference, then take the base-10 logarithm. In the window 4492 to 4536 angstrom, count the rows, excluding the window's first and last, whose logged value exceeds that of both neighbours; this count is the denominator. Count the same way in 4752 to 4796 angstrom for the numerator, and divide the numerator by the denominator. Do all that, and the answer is 1.5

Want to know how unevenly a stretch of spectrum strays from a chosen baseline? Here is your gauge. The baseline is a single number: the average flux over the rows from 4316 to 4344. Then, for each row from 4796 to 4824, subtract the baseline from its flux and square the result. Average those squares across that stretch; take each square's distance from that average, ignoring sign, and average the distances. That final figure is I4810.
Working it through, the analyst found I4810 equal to 12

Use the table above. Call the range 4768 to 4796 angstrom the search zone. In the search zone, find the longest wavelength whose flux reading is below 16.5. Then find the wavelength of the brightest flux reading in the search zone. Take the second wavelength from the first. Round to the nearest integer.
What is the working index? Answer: -4 angstrom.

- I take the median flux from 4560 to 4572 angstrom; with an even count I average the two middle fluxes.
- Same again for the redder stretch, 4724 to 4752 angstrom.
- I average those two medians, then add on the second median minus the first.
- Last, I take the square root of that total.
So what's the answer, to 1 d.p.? 4.6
